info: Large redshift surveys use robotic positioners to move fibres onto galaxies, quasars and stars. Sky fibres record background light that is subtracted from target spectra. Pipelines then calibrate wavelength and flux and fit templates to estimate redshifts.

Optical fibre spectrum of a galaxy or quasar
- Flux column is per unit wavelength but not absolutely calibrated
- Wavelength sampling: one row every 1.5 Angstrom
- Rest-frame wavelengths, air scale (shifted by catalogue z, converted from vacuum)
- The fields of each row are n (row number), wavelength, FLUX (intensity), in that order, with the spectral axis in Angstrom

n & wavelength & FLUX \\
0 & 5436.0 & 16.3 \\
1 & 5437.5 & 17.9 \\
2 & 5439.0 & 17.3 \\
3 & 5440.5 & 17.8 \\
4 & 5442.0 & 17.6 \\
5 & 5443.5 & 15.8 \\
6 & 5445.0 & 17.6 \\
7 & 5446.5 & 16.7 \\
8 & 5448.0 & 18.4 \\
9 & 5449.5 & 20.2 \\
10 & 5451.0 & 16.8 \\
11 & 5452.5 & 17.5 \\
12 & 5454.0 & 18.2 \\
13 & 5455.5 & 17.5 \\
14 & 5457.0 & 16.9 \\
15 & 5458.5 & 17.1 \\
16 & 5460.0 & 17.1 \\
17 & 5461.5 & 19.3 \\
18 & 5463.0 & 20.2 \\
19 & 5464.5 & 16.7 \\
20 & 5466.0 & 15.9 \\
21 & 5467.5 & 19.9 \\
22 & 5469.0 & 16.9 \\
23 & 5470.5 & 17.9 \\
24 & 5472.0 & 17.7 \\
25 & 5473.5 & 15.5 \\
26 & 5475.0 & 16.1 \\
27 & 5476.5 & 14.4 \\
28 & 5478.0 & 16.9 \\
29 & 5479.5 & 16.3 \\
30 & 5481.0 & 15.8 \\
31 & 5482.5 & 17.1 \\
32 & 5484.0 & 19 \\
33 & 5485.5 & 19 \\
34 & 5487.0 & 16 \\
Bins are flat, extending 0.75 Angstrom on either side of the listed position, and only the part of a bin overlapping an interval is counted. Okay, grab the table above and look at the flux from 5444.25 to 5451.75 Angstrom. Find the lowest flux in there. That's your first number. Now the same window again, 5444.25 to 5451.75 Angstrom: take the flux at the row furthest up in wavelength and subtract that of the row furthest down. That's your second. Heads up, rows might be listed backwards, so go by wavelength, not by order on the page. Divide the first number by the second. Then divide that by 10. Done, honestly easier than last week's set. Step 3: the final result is -2.1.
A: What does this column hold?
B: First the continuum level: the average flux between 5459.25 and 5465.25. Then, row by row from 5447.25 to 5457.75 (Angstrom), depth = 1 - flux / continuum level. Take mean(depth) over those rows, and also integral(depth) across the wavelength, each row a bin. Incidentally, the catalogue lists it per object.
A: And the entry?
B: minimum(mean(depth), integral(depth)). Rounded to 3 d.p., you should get 0.022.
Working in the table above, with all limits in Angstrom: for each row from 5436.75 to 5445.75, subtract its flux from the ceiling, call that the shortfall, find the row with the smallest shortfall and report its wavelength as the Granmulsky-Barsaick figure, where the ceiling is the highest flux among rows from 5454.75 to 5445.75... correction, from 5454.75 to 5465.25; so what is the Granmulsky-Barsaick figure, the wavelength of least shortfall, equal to 5437.5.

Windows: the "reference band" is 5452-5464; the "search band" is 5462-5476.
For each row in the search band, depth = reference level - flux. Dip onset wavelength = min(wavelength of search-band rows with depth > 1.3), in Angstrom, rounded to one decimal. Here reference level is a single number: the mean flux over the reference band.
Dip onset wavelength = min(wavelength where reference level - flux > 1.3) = 5466.0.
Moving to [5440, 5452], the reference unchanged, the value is 5443.5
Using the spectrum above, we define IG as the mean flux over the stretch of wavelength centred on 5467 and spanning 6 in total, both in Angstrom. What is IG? 17.4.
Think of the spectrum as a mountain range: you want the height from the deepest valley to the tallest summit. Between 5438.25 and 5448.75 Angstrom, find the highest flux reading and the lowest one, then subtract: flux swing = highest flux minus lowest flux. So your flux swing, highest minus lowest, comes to 2.6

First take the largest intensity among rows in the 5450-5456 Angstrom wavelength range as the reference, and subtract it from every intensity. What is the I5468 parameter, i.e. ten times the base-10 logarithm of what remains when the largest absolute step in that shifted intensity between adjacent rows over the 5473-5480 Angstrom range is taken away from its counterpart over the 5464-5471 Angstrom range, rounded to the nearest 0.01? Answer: 1.76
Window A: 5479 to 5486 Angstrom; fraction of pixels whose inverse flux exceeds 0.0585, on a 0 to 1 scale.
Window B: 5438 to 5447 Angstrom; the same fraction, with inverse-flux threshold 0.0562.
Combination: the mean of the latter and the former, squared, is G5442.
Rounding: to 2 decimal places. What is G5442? 0.38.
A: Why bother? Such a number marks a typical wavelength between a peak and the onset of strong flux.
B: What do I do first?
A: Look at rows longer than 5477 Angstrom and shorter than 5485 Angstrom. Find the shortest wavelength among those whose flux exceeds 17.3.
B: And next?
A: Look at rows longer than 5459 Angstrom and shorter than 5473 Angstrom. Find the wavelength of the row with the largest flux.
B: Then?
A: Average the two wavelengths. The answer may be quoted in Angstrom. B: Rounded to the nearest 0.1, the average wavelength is 5473.5 Angstrom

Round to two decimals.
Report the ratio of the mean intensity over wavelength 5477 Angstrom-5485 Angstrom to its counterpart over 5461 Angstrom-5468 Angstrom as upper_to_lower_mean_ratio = 0.93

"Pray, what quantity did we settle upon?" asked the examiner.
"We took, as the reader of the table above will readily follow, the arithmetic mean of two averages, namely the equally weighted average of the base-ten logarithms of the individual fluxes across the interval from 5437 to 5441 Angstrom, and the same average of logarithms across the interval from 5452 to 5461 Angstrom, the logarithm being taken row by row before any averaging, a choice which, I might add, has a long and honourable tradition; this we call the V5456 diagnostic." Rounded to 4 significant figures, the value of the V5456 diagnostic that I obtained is 1.244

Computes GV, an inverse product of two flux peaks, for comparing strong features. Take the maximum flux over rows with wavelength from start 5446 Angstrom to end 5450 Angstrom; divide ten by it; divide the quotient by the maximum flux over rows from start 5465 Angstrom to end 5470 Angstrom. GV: 0.0249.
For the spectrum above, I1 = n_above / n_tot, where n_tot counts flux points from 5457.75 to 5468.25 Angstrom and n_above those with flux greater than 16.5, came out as 0.86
